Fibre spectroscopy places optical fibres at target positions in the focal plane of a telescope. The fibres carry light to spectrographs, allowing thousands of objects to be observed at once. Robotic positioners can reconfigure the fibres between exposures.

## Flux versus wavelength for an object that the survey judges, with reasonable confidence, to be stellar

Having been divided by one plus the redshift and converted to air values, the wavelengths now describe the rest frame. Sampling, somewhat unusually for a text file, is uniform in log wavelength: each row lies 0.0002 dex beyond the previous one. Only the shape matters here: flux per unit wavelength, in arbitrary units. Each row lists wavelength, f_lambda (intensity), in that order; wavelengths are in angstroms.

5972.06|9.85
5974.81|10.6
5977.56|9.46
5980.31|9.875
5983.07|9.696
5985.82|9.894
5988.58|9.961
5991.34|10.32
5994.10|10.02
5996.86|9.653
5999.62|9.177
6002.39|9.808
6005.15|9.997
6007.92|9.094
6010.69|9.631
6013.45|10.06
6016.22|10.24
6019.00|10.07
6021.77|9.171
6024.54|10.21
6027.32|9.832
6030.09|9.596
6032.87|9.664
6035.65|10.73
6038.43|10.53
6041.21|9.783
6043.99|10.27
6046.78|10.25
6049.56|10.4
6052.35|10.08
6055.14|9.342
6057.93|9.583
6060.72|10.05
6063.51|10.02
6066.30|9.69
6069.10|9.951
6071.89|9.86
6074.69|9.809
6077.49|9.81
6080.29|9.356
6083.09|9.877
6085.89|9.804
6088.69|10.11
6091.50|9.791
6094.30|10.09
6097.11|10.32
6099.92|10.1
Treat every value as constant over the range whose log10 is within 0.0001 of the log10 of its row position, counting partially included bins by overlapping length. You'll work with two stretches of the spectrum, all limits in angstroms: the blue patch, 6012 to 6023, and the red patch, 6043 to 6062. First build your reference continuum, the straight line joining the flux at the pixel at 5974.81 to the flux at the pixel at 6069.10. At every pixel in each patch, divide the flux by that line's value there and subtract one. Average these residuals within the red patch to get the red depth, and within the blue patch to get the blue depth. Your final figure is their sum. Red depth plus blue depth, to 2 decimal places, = -0.05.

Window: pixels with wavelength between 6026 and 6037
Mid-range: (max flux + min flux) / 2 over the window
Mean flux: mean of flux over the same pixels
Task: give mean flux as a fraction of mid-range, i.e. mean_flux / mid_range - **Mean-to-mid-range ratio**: 0.980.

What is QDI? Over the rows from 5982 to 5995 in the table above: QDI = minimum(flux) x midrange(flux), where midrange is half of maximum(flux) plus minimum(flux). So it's 97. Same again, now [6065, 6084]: 90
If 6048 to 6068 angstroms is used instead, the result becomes 92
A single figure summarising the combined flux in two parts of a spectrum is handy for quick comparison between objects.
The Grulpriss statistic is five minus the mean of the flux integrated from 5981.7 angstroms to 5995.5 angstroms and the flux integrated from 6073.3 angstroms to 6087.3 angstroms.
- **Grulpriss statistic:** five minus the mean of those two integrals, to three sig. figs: -132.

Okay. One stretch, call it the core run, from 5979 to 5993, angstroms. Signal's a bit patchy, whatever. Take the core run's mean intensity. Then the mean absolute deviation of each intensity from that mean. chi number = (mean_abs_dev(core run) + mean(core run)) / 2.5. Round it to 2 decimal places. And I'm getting 4.04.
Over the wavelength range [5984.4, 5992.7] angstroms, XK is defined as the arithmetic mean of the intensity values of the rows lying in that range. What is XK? 10.06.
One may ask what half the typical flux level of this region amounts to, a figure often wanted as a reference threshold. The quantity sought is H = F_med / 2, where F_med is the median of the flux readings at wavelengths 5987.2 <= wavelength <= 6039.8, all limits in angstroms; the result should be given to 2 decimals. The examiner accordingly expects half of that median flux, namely 4.98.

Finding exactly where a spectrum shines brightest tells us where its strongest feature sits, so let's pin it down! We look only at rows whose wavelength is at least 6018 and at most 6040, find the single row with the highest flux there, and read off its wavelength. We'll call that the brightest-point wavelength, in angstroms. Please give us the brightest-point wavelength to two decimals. 6035.65 angstroms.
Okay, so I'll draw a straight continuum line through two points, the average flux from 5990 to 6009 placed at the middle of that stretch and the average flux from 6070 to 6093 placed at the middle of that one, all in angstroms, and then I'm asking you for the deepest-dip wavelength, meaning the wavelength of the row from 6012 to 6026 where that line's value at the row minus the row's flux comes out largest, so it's 6021.77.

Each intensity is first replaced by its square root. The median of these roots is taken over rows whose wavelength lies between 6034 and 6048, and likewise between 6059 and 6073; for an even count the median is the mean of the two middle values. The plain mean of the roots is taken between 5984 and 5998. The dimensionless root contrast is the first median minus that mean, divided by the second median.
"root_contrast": 0.015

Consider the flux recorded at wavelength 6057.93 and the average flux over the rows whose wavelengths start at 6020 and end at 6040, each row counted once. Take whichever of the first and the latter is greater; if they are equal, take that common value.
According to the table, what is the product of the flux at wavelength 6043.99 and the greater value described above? 102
